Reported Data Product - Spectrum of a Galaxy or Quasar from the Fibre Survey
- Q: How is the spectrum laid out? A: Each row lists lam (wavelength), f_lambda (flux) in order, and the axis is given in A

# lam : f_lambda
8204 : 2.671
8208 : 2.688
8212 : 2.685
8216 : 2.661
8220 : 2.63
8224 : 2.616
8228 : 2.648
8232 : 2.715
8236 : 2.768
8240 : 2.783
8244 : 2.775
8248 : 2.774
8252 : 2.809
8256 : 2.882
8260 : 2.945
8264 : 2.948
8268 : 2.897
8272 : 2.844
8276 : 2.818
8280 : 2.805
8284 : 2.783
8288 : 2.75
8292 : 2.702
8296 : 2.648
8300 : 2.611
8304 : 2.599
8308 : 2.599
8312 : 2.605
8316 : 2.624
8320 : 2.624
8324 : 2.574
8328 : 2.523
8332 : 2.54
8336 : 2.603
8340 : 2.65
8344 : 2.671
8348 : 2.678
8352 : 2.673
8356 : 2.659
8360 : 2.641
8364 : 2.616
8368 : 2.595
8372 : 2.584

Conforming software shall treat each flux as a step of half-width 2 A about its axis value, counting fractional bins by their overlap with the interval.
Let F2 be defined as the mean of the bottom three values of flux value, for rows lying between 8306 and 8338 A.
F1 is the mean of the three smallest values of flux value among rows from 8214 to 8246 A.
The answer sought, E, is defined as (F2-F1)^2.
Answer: 0.007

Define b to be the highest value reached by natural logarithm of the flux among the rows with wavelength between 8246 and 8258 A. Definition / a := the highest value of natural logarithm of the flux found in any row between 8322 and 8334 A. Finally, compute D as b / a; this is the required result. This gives 1.12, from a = 0.95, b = 1.06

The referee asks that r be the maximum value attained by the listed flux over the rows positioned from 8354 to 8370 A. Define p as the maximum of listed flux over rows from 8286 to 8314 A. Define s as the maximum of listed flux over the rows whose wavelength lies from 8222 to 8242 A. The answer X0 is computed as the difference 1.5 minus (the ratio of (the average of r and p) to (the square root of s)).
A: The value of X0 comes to -0.12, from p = 2.75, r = 2.659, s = 2.783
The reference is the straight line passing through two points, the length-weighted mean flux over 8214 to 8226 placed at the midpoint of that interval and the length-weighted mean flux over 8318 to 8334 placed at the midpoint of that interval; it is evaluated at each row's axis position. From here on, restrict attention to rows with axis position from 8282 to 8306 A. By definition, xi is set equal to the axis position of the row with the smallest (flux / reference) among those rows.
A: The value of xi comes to 8304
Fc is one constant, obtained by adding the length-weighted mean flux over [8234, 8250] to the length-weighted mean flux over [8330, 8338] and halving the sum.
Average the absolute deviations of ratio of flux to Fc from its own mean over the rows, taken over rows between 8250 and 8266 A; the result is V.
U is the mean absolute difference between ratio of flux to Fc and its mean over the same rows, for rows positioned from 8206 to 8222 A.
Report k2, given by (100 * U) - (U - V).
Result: 0.8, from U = 0.008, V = 0.019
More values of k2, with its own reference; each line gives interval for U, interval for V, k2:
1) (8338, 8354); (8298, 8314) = 0.3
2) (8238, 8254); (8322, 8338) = 0.5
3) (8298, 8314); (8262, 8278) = 0.2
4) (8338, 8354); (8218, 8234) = 0.3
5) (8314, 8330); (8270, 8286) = 1.4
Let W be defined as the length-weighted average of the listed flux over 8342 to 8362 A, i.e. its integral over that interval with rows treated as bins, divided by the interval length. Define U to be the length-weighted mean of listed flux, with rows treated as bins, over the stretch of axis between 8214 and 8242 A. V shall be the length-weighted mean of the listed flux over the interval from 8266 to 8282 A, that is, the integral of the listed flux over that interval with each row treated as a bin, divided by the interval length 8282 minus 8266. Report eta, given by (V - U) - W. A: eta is -2.51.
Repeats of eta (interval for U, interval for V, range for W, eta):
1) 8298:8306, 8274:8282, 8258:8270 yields -2.72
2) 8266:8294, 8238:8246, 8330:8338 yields -2.59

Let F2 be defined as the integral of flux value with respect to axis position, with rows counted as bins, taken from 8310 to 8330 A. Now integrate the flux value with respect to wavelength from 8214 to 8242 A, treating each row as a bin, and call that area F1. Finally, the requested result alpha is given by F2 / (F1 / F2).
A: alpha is 36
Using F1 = 75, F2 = 52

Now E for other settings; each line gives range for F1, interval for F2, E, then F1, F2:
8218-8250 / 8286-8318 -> 0.001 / 2.63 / 2.60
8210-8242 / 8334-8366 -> 0.000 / 2.63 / 2.62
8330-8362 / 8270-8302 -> 0.003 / 2.59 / 2.65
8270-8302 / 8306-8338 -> 0.012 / 2.65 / 2.55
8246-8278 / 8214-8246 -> 0.029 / 2.80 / 2.63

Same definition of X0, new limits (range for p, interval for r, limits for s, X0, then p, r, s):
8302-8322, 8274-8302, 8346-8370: -0.16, 2.624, 2.818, 2.678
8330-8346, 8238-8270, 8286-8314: -0.19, 2.671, 2.948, 2.75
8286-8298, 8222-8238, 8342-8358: -0.19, 2.75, 2.768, 2.678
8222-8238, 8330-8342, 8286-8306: -0.13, 2.768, 2.65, 2.75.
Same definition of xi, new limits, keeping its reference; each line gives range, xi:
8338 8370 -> 8368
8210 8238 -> 8224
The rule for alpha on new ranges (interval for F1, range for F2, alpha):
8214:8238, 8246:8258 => 18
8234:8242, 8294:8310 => 79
